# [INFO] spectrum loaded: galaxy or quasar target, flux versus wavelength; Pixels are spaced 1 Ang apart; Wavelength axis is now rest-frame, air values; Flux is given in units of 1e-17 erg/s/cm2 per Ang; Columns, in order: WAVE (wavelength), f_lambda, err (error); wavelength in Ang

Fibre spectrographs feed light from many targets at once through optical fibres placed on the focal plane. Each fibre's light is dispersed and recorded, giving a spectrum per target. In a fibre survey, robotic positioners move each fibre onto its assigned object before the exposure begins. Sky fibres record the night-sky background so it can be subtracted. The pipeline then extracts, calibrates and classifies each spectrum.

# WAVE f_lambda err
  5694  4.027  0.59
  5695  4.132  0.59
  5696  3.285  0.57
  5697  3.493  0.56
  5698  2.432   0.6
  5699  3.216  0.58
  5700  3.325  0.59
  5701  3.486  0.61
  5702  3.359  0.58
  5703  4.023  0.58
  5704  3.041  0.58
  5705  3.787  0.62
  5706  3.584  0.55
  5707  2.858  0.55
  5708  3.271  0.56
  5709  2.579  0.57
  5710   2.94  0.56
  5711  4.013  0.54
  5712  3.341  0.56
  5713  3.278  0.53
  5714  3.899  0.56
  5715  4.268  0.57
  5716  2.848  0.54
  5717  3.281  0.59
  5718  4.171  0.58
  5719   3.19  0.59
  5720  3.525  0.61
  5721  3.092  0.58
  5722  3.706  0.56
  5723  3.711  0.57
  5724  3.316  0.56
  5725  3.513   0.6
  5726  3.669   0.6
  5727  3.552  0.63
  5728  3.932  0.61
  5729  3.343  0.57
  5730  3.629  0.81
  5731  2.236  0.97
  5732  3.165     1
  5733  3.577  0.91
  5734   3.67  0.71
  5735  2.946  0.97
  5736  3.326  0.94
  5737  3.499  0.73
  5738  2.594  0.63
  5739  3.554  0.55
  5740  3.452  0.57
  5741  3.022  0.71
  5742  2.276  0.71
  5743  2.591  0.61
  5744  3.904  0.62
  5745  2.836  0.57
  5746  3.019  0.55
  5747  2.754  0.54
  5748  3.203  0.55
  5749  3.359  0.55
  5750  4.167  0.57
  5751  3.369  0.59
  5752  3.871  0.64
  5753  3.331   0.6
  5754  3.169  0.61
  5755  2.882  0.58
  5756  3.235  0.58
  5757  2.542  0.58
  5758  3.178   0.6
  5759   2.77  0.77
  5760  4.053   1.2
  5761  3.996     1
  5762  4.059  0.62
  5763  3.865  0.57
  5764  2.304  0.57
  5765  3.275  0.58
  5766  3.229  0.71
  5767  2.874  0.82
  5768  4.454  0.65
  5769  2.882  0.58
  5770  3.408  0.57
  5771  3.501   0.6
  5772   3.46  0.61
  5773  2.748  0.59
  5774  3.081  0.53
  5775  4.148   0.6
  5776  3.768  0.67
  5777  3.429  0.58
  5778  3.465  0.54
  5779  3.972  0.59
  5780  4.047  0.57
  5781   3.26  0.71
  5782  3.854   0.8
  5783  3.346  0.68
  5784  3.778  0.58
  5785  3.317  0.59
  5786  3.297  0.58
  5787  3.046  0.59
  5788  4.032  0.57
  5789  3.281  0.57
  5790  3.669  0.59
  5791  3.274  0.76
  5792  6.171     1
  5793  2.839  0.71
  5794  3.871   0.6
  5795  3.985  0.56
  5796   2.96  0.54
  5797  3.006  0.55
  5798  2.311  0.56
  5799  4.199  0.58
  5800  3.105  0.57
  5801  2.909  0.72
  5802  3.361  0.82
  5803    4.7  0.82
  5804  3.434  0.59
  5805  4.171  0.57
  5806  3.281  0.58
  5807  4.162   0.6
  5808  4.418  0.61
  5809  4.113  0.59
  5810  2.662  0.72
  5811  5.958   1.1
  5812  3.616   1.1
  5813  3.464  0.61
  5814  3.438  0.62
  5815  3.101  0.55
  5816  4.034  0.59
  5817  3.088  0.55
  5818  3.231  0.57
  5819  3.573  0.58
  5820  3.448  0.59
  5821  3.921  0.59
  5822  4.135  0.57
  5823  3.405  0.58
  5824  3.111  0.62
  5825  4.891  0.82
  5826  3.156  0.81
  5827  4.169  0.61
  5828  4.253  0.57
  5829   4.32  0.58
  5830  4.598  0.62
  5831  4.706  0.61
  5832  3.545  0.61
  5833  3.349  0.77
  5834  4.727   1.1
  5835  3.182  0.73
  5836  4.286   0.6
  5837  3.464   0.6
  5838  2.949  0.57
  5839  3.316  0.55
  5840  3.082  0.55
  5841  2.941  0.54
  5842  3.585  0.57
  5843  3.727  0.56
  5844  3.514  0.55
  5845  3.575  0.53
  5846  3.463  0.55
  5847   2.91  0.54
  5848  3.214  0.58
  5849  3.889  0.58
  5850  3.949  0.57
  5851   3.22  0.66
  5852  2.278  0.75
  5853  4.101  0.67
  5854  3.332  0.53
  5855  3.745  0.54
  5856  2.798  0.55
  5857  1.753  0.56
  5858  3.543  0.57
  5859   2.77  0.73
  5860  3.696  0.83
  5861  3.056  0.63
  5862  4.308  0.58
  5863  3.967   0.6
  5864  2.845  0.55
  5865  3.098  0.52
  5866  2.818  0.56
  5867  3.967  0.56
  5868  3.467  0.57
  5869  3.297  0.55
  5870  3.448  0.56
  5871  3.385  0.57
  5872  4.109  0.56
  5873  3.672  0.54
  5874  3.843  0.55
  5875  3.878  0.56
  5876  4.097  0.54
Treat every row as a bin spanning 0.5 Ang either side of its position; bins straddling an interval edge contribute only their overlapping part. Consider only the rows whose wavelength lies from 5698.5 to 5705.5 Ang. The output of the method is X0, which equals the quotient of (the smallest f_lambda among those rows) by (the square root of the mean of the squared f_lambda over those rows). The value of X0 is 0.87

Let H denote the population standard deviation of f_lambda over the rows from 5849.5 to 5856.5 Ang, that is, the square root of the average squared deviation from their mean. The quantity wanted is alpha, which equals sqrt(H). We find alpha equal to 0.78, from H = 0.60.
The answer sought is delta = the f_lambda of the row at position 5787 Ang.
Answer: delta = 3.046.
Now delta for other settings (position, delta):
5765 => 3.275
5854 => 3.332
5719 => 3.19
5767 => 2.874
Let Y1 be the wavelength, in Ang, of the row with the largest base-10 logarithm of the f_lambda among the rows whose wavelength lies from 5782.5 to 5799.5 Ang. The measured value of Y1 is 5792 Ang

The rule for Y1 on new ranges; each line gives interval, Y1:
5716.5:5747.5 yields 5718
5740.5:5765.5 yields 5750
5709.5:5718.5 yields 5715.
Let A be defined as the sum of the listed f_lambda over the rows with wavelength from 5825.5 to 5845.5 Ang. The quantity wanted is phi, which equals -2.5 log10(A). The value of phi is -4.7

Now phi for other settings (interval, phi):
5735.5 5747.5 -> -3.9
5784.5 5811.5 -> -5.0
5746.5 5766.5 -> -4.6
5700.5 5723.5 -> -4.7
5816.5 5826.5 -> -3.9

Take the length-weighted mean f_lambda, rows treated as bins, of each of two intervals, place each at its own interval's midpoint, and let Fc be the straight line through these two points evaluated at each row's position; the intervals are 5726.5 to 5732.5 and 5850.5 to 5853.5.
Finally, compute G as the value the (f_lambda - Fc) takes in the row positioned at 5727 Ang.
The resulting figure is 0.24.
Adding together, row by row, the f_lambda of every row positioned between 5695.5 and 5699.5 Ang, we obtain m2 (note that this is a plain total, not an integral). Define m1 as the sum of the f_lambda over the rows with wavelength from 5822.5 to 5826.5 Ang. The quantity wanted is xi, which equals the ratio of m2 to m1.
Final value 0.85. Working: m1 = 14.6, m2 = 12.4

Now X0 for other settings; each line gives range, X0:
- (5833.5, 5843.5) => 0.82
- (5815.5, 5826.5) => 0.84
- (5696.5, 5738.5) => 0.66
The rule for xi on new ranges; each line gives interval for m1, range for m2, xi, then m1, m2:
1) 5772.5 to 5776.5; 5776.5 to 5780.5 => 1.08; 13.7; 14.9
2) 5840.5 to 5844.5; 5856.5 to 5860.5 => 0.85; 13.8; 11.8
